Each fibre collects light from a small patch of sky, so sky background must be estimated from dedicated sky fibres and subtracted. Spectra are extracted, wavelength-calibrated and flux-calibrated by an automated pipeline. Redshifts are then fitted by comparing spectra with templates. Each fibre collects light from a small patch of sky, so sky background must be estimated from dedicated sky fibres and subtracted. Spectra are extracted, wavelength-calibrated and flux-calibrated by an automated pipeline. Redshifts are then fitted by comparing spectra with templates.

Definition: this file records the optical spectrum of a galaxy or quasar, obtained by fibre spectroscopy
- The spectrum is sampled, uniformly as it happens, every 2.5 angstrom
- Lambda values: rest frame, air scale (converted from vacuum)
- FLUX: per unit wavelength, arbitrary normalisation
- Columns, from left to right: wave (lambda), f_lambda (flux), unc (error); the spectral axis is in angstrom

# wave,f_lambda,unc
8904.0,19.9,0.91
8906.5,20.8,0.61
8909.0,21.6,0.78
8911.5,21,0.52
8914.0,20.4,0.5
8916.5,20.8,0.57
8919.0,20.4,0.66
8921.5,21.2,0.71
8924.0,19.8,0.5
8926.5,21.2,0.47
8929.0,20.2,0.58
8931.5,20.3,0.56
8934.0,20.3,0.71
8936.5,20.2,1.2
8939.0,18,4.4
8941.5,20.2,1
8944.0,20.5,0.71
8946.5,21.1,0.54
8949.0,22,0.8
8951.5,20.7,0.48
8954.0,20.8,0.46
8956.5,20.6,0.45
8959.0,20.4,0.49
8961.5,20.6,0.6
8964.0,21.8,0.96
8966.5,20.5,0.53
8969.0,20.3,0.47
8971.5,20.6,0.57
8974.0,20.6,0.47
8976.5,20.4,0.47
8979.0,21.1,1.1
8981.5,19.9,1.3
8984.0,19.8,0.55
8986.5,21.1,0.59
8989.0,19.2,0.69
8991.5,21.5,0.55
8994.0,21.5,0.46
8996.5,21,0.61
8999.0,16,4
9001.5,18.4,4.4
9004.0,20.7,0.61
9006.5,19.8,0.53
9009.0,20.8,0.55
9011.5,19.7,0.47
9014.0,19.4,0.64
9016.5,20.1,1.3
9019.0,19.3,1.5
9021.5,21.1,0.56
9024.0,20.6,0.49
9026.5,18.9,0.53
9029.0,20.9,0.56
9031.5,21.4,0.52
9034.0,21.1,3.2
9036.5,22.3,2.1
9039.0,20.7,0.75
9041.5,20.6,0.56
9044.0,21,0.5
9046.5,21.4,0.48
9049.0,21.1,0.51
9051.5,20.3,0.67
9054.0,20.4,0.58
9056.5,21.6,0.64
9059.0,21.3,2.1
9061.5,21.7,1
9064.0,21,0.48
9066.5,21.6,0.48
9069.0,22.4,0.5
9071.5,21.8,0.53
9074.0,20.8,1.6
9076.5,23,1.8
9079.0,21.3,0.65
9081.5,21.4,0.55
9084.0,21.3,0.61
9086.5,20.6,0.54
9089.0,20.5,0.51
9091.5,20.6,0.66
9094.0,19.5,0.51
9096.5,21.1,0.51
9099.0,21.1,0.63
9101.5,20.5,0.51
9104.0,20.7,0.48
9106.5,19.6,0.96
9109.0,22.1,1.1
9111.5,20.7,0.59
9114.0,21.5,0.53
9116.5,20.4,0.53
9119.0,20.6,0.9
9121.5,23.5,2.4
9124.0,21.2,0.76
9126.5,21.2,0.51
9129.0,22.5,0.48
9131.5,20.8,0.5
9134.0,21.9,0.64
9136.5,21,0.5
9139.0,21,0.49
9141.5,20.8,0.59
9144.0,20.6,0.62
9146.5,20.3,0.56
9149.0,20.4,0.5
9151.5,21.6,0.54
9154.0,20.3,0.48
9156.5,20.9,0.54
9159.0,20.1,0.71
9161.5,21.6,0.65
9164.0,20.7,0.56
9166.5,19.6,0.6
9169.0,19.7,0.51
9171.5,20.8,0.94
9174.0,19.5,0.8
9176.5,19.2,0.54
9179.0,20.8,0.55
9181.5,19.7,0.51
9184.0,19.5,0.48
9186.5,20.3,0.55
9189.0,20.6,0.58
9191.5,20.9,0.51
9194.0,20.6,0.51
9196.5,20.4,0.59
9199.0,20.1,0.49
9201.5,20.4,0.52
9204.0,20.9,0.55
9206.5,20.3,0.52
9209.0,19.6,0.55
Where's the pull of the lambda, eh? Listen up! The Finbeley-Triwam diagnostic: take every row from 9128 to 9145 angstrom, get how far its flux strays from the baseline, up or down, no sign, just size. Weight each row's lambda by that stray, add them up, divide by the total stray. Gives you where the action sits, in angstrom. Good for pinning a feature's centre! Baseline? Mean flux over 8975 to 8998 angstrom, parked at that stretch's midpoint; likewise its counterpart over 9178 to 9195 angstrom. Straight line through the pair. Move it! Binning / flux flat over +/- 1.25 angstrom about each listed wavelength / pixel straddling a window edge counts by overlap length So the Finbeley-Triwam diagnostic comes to 9133.7 angstrom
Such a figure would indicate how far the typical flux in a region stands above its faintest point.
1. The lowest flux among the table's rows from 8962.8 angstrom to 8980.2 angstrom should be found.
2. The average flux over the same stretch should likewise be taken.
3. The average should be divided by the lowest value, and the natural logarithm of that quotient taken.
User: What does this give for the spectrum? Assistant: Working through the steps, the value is 0.022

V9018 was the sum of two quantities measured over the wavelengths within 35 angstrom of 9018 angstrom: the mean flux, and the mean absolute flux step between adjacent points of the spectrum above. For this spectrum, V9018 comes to 21.5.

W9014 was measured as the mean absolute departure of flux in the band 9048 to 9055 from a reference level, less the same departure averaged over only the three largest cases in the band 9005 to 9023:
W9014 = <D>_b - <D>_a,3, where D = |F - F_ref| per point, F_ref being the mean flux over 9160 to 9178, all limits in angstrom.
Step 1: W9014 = -0.4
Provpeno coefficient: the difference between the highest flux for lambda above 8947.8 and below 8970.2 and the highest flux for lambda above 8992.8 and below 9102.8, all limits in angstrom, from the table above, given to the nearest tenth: -1.0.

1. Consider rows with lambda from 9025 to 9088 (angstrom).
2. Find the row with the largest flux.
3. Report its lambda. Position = 9076.5 angstrom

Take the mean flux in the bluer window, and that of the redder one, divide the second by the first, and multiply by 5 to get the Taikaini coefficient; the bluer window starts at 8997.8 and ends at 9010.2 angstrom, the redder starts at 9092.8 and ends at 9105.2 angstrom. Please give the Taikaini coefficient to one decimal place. 5.4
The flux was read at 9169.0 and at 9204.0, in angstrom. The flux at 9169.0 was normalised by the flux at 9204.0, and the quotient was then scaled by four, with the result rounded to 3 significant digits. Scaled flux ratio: 3.77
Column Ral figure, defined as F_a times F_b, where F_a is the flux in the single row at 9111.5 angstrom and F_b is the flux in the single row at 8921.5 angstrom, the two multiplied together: 439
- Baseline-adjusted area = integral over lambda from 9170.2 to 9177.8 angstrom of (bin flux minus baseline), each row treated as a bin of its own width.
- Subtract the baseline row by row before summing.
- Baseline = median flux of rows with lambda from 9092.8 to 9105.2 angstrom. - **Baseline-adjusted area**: -6.5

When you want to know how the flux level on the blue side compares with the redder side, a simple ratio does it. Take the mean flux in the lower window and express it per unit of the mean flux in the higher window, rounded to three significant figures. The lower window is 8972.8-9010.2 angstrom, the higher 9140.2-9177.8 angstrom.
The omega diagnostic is 0.986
